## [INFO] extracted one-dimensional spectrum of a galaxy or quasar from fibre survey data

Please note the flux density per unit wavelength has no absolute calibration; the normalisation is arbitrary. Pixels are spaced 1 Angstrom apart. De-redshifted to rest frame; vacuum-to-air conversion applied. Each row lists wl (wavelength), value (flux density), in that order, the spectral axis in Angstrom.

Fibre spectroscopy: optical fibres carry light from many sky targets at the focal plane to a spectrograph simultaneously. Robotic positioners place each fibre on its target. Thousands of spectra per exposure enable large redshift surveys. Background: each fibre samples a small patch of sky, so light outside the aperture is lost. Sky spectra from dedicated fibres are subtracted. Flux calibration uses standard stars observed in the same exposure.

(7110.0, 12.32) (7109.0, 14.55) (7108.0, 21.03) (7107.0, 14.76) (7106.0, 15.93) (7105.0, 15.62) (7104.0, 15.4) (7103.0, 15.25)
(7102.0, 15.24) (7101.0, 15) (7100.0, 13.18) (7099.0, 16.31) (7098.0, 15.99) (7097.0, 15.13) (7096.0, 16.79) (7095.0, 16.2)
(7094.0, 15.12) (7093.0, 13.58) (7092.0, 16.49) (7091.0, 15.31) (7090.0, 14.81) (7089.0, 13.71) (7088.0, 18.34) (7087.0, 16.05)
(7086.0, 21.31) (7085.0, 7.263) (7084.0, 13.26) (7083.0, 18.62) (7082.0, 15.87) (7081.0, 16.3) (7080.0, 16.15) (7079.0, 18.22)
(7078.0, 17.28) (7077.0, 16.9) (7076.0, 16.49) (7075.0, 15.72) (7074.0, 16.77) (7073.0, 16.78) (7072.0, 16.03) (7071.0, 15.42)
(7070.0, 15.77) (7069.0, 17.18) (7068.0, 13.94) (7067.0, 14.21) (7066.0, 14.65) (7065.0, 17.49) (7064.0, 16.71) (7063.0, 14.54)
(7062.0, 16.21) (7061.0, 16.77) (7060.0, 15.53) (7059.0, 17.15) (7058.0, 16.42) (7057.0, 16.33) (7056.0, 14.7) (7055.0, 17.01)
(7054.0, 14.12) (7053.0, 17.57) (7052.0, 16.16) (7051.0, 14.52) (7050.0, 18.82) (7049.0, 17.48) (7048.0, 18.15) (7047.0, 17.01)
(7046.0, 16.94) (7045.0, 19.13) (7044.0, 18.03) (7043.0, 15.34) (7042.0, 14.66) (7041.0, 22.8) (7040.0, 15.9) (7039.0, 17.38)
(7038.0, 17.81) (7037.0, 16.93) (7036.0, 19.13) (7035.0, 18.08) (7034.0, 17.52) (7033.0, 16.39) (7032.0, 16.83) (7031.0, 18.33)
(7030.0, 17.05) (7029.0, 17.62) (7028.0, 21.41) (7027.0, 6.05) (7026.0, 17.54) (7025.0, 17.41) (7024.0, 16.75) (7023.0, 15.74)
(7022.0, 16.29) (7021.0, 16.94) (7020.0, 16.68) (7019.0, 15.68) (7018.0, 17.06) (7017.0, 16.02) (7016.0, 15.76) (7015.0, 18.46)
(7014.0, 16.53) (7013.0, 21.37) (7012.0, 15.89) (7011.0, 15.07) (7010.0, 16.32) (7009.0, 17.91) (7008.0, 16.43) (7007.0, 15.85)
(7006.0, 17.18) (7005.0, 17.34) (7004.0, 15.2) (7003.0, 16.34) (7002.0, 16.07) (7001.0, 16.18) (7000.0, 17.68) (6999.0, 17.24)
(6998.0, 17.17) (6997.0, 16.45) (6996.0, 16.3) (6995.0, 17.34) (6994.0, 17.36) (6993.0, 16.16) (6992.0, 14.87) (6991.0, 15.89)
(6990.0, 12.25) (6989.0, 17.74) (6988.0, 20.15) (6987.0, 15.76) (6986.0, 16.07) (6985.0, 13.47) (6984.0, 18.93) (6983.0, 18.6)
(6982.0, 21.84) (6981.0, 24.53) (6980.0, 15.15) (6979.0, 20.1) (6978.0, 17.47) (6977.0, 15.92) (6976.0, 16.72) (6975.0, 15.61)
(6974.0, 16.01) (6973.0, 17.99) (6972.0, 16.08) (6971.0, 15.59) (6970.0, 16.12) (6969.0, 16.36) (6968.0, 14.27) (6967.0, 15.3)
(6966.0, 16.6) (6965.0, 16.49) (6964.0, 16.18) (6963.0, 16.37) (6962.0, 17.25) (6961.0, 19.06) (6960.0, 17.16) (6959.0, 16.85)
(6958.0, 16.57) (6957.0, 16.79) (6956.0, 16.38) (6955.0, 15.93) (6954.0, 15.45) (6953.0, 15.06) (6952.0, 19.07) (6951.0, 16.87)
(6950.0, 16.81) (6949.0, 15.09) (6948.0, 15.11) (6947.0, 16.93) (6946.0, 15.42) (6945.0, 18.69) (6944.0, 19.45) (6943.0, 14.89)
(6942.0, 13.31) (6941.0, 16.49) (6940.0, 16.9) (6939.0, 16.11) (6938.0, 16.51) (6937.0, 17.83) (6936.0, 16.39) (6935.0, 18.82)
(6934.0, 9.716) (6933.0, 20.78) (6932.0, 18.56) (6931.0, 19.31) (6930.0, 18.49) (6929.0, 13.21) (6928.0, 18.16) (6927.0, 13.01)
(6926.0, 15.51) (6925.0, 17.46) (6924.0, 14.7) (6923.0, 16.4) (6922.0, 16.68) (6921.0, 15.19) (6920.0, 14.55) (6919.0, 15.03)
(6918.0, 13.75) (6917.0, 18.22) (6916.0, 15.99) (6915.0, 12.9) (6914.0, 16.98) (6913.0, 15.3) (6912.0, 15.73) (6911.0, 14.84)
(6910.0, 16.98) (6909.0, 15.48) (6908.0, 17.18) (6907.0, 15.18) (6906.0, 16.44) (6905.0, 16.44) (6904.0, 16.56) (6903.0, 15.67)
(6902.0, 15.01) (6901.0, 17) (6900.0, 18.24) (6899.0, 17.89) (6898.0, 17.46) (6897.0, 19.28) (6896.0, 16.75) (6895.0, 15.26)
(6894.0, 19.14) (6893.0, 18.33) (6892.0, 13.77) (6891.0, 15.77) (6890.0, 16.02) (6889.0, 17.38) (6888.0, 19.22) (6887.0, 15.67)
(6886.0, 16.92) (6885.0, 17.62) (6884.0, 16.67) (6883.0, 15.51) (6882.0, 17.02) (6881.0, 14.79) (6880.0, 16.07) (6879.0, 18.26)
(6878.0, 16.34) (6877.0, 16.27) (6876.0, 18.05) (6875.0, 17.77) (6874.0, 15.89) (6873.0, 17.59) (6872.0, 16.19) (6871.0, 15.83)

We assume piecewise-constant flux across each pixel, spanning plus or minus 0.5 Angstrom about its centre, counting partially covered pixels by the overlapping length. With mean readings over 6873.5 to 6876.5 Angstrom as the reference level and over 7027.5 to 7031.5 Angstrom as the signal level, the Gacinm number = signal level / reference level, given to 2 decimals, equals 1.08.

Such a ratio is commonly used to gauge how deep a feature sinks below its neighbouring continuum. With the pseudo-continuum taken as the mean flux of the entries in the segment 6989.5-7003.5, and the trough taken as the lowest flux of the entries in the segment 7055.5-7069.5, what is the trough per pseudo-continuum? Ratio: 0.86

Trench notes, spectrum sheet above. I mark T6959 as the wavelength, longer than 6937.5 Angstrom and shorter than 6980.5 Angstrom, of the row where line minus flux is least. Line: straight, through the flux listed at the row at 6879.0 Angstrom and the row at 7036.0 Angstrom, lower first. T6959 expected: 6979.0 Angstrom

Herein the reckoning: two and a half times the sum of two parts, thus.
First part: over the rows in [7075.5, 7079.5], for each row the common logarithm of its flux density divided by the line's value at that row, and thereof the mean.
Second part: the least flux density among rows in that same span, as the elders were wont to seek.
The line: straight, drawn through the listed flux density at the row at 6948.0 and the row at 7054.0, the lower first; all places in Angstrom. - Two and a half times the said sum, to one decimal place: 41.5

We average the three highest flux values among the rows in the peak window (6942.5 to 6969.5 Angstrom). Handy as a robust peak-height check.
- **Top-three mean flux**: 19.2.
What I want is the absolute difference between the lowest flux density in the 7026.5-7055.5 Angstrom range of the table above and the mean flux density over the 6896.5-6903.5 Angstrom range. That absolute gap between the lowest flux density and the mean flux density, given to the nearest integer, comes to 11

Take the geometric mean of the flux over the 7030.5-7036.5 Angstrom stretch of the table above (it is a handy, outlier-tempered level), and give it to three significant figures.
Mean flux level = 17.7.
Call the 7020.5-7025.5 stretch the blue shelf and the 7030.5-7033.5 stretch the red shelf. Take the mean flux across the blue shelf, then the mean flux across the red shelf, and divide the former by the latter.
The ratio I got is 0.97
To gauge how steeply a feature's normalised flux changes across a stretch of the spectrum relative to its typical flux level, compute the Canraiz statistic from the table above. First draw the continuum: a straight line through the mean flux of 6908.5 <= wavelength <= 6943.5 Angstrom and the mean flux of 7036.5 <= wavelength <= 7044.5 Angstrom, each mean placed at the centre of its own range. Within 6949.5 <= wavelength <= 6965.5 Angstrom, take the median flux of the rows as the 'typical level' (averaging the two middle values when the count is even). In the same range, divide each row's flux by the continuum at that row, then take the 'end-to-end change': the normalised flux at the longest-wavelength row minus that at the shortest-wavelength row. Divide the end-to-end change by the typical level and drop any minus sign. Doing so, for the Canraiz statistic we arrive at 0.002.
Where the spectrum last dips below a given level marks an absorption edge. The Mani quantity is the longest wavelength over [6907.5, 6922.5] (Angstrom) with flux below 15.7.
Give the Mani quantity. 6921.0 Angstrom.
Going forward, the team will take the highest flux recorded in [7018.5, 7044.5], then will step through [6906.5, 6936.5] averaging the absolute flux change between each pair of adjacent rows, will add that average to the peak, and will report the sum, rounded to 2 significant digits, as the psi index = 26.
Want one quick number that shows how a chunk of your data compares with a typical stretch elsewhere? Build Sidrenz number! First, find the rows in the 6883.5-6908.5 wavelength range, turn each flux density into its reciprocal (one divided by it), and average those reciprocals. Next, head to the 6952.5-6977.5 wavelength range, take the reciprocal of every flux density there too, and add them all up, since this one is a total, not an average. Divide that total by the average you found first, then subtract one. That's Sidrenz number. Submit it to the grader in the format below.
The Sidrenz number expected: 24.7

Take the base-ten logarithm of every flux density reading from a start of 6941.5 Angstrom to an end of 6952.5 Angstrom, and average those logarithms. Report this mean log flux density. 1.215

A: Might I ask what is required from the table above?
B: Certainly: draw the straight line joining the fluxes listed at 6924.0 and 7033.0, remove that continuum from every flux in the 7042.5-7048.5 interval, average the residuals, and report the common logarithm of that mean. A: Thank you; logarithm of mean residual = -0.1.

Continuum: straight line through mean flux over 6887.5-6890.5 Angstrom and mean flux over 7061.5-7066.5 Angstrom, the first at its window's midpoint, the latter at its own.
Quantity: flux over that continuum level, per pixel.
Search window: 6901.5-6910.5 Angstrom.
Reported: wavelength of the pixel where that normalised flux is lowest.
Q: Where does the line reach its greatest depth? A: 6902.0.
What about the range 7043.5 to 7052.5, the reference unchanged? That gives 7051.0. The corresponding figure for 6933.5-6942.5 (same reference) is 6934.0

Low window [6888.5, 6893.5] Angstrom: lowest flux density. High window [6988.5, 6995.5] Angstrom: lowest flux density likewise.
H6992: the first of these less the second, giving 1.5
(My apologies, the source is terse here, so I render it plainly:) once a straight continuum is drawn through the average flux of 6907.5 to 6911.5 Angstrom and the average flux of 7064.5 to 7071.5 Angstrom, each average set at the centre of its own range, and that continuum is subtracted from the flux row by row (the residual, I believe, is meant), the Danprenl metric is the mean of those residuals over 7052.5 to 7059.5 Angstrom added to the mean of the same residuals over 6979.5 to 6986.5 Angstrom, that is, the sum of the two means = 3.1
